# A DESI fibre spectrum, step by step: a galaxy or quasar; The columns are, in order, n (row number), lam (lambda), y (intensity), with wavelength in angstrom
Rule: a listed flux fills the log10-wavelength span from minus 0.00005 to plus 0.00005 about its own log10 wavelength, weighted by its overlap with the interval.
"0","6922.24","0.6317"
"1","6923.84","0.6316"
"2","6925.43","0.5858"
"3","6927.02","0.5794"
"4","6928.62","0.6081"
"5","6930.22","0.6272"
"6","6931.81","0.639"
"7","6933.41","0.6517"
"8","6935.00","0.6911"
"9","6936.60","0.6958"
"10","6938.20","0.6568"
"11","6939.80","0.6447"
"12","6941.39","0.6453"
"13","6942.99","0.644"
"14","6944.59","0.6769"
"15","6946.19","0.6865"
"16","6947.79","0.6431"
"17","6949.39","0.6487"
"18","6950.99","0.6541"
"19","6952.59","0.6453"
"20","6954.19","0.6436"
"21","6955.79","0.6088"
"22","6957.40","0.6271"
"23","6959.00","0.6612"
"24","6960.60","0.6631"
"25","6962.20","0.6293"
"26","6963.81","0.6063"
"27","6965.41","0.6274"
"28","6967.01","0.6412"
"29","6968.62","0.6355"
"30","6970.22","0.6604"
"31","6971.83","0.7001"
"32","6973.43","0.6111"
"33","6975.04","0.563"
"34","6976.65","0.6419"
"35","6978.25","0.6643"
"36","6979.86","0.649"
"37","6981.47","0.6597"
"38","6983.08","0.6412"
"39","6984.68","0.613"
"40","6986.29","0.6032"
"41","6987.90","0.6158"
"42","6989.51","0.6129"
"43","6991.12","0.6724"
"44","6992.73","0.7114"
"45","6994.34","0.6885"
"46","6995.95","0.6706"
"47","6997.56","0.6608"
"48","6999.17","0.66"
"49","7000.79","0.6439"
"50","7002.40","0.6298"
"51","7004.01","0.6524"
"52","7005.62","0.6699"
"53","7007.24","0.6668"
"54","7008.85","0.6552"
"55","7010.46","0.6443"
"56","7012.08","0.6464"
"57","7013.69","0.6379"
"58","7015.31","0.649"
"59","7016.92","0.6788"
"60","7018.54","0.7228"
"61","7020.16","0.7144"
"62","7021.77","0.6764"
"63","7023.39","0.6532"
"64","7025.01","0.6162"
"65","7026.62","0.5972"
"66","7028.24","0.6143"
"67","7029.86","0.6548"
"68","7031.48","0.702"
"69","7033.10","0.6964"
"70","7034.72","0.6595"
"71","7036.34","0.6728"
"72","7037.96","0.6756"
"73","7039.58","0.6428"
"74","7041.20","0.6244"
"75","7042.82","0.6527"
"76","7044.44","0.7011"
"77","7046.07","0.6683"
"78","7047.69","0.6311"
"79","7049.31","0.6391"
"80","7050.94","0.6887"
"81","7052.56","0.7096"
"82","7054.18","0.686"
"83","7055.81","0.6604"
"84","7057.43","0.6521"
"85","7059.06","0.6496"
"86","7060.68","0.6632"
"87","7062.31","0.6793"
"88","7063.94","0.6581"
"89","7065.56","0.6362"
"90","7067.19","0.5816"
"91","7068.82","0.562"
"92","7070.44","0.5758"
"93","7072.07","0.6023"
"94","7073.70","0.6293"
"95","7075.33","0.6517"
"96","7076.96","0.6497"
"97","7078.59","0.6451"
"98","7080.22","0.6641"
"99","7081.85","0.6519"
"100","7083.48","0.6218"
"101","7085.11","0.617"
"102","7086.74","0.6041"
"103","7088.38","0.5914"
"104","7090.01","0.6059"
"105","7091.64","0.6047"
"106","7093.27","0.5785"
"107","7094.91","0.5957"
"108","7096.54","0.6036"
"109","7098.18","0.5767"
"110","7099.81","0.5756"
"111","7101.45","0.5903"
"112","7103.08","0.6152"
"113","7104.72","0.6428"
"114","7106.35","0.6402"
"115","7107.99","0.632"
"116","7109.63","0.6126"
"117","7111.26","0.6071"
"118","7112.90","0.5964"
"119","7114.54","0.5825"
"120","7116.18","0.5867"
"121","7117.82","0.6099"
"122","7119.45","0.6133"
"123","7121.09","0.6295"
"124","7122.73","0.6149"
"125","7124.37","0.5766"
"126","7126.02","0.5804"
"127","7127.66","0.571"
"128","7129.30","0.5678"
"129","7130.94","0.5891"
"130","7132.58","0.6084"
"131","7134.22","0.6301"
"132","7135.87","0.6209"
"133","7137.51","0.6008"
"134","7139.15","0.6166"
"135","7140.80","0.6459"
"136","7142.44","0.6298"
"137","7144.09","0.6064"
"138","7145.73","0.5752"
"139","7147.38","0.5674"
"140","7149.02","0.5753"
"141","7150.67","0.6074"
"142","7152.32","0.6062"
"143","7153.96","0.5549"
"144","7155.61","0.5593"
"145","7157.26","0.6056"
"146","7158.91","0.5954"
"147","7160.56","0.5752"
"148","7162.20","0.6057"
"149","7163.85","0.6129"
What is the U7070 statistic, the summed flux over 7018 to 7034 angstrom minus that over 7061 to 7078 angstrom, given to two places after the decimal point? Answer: 0.42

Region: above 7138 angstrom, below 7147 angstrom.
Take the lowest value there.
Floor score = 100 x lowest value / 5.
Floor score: 11.5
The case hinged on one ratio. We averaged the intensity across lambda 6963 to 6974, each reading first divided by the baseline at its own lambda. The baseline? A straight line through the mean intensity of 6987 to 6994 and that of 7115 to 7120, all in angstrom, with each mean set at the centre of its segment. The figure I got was 0.97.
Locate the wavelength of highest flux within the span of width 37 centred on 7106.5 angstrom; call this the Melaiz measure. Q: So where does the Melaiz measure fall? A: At 7104.72 angstrom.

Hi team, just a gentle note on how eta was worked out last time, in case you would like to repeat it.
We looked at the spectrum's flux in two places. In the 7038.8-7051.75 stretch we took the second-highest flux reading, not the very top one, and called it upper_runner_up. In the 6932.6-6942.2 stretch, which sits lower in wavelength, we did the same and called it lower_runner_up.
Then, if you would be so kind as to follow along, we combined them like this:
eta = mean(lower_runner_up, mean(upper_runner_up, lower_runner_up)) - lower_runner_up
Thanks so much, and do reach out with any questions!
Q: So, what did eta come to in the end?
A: -0.001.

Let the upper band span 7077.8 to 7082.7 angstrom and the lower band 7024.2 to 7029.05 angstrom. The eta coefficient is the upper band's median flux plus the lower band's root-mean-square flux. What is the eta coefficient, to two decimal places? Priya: 1.26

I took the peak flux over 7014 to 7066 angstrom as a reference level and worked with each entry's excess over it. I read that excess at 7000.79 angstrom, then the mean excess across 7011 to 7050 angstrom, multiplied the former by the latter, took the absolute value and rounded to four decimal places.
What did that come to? 0.0050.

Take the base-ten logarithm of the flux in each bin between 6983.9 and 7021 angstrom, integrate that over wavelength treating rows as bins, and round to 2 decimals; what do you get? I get -6.77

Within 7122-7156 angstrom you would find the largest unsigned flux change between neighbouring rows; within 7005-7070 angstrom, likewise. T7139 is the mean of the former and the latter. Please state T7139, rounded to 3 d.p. 0.053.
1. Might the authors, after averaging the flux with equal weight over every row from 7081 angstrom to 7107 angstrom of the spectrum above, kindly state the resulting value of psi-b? 0.607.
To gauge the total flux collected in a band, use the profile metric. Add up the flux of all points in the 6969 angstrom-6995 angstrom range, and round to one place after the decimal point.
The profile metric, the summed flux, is 10.3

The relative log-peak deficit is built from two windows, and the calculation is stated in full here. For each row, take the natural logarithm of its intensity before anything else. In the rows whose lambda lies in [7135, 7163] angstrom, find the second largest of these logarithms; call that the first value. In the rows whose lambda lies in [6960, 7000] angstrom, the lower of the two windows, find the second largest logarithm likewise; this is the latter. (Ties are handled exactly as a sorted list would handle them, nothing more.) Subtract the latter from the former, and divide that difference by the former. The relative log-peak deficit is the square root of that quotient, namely 0.48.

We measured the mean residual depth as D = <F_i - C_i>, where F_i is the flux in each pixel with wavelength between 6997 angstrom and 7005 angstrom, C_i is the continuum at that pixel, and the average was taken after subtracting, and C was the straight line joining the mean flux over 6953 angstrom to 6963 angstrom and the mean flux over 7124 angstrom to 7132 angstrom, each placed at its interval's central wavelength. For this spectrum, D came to 0.026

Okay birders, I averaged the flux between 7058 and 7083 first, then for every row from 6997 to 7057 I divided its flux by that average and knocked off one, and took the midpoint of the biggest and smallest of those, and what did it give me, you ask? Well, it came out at 0.042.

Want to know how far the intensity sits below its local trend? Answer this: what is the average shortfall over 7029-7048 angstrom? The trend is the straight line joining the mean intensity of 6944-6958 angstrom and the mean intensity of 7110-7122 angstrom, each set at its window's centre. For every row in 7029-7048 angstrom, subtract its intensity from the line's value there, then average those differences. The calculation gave -0.04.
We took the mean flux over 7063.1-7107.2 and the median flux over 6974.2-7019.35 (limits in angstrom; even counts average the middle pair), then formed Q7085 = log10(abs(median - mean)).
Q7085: -1.43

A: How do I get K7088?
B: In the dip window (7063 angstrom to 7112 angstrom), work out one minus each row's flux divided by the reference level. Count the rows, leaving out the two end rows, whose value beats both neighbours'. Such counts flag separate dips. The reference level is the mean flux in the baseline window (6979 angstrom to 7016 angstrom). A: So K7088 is 5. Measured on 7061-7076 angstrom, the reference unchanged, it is 1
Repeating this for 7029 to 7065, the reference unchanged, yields 4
